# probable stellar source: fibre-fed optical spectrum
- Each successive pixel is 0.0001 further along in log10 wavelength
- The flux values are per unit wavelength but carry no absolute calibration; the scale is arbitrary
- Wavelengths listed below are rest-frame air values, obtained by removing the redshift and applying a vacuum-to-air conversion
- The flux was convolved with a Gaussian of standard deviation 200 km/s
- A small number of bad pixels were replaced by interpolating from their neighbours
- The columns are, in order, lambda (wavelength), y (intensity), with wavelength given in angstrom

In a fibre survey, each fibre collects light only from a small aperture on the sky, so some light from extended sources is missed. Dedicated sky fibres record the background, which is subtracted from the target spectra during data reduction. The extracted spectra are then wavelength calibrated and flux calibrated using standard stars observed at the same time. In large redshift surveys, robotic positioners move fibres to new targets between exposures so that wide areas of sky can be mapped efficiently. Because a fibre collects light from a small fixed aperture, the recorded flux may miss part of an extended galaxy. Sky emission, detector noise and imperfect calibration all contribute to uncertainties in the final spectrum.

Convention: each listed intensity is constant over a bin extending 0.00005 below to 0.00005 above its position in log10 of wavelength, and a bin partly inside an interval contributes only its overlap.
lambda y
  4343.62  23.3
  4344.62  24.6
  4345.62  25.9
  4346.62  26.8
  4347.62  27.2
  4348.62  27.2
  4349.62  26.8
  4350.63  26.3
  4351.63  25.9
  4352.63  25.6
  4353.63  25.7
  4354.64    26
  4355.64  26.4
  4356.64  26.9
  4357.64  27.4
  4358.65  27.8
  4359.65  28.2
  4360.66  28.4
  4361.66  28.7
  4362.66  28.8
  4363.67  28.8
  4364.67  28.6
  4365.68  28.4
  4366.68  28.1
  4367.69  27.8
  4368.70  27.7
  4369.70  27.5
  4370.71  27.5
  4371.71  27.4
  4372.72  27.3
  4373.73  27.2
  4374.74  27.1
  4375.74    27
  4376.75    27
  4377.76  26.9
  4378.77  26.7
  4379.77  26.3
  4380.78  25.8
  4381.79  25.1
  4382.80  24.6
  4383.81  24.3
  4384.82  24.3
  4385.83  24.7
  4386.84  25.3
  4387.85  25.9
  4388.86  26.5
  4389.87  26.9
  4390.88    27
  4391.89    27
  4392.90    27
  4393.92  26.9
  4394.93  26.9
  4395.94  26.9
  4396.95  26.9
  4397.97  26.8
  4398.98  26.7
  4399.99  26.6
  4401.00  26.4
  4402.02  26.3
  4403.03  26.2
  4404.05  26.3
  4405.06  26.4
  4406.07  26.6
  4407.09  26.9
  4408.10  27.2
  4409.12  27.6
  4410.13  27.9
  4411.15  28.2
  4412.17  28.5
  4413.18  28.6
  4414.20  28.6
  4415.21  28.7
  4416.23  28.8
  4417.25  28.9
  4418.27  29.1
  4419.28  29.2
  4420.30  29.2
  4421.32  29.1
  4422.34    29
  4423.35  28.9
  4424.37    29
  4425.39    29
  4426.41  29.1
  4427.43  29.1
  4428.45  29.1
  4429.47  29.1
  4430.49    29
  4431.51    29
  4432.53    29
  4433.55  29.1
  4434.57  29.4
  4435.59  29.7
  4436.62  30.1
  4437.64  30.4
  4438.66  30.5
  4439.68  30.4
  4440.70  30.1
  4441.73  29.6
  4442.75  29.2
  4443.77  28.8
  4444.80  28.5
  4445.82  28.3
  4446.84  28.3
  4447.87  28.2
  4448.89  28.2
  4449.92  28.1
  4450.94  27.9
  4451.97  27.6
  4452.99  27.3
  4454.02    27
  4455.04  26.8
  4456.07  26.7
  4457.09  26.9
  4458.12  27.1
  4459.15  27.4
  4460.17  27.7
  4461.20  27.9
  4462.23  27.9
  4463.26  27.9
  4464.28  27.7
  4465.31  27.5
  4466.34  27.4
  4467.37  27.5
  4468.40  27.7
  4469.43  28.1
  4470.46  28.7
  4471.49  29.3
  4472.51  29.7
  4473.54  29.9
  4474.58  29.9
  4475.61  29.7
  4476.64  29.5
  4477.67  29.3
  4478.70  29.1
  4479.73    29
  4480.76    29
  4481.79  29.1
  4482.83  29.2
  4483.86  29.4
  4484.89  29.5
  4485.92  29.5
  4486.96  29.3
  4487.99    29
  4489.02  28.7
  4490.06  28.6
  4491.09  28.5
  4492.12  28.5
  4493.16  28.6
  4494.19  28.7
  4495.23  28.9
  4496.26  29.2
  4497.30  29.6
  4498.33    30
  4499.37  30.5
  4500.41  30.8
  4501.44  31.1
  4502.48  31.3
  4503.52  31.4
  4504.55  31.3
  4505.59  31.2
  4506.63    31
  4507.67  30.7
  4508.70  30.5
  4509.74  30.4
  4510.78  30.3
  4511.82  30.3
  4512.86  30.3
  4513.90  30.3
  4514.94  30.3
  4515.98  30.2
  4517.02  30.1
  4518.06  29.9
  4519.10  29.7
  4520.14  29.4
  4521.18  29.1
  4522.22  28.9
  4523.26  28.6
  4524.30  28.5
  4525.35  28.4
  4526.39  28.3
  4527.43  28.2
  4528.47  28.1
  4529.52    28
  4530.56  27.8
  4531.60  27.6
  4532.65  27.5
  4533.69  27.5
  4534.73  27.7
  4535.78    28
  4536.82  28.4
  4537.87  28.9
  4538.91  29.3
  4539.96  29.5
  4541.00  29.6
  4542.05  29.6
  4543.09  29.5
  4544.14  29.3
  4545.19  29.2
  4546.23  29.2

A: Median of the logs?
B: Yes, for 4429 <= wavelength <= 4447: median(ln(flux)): 3.372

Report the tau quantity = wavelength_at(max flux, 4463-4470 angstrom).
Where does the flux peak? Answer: 4469.43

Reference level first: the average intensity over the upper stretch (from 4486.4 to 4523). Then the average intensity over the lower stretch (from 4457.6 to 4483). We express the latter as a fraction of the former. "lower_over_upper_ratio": 0.95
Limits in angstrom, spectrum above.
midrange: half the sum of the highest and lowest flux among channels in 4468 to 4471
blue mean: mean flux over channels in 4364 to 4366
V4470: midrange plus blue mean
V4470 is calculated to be 56.7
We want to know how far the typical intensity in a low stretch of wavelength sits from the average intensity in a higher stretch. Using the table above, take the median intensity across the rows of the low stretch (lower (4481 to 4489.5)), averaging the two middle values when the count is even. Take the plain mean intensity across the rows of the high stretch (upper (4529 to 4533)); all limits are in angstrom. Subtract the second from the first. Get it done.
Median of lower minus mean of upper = 1.5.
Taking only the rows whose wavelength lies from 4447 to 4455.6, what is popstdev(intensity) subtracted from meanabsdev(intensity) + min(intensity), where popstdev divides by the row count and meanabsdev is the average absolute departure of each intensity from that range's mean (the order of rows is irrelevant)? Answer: 26.7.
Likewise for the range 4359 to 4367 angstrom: 28.1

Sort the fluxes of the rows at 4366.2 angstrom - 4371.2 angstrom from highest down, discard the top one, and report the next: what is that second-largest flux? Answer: 27.8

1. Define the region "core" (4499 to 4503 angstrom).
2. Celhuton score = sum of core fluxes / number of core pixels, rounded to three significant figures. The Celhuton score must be 30.9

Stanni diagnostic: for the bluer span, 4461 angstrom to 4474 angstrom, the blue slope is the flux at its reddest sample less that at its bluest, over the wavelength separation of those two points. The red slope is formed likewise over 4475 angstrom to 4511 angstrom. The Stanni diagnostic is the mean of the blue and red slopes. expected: 0.09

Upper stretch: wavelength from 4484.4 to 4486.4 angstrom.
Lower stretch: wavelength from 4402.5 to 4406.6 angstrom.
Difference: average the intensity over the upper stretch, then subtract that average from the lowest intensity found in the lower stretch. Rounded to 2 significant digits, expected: -3.3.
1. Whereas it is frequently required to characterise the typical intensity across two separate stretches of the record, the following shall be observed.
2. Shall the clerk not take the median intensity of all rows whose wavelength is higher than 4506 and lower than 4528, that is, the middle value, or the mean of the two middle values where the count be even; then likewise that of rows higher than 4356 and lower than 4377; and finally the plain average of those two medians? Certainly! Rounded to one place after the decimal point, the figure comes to 28.9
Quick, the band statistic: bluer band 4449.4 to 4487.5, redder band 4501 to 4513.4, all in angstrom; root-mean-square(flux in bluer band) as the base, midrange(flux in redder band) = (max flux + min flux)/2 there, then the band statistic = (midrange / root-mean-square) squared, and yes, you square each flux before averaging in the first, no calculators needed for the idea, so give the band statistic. 1.18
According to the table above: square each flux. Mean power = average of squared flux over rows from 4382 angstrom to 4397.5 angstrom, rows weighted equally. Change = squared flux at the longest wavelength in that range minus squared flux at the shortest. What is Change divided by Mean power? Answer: 0.17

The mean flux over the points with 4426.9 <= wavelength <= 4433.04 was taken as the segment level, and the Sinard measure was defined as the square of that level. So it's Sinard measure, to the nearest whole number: 844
